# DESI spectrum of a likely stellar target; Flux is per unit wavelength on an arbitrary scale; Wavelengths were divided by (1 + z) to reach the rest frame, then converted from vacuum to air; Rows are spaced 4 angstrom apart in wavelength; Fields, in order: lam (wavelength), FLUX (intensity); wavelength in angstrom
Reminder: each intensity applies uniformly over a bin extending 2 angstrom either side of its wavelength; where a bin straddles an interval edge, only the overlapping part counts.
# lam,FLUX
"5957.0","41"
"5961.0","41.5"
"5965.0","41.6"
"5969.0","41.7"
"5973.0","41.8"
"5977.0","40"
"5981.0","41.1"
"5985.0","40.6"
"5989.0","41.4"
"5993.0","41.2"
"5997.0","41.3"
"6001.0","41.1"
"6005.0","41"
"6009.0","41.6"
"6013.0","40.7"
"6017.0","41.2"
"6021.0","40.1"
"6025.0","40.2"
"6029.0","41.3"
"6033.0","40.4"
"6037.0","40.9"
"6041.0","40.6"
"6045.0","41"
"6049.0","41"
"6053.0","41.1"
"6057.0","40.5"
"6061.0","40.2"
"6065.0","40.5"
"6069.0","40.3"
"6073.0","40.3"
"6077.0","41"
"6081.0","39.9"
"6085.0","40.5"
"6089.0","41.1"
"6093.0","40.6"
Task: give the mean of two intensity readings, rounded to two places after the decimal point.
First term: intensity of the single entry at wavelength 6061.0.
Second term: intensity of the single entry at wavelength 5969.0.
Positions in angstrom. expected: 40.95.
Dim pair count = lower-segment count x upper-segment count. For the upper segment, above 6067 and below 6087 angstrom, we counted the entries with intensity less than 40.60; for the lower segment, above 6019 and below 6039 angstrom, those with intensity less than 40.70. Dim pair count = 12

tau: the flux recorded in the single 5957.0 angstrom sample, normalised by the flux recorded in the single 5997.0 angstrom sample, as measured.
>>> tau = 0.99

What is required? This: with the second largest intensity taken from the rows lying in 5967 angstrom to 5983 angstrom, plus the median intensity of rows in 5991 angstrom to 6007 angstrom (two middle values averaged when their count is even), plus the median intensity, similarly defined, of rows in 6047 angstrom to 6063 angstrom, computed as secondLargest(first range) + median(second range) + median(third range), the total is 123.6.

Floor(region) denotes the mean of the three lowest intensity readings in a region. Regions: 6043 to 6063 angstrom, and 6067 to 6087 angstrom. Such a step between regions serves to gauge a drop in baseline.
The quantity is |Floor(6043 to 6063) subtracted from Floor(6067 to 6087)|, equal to 0.4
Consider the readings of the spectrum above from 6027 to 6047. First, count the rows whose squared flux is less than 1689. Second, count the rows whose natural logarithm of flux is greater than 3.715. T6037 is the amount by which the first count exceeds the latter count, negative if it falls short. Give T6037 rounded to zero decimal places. 3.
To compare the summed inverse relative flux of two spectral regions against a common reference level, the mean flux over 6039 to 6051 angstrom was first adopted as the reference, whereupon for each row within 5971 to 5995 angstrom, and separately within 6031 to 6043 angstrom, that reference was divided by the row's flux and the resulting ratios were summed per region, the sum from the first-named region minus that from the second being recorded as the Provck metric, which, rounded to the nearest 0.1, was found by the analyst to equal 3.0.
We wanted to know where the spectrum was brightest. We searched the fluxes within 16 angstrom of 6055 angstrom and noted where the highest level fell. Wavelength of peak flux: 6053.0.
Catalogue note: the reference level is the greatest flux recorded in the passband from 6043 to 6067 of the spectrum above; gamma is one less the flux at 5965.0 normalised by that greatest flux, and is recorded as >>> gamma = -0.012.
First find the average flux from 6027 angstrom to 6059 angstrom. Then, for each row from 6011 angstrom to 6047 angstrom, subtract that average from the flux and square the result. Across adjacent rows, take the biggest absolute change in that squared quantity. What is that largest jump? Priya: 0.44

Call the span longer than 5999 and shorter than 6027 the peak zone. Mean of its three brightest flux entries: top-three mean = 41.3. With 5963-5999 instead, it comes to 41.7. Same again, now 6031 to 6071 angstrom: 41.0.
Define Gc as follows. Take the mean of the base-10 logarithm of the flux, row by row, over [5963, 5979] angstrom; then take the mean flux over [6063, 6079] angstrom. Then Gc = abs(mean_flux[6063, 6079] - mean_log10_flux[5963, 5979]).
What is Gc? 38.9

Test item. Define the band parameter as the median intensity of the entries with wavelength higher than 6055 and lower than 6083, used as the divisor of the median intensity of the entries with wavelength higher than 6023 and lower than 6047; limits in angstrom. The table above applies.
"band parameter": 1.01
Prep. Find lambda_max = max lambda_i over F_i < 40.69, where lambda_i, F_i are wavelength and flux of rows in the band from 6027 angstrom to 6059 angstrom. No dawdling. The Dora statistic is 6057.0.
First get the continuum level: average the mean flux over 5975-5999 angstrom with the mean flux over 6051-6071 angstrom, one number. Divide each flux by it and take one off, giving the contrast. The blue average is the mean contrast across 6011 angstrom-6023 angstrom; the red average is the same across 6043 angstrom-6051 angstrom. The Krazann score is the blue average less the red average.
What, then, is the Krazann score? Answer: -0.008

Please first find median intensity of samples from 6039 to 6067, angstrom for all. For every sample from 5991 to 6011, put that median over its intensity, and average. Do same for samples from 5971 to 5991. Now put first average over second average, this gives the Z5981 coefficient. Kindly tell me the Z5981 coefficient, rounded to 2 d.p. 0.99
